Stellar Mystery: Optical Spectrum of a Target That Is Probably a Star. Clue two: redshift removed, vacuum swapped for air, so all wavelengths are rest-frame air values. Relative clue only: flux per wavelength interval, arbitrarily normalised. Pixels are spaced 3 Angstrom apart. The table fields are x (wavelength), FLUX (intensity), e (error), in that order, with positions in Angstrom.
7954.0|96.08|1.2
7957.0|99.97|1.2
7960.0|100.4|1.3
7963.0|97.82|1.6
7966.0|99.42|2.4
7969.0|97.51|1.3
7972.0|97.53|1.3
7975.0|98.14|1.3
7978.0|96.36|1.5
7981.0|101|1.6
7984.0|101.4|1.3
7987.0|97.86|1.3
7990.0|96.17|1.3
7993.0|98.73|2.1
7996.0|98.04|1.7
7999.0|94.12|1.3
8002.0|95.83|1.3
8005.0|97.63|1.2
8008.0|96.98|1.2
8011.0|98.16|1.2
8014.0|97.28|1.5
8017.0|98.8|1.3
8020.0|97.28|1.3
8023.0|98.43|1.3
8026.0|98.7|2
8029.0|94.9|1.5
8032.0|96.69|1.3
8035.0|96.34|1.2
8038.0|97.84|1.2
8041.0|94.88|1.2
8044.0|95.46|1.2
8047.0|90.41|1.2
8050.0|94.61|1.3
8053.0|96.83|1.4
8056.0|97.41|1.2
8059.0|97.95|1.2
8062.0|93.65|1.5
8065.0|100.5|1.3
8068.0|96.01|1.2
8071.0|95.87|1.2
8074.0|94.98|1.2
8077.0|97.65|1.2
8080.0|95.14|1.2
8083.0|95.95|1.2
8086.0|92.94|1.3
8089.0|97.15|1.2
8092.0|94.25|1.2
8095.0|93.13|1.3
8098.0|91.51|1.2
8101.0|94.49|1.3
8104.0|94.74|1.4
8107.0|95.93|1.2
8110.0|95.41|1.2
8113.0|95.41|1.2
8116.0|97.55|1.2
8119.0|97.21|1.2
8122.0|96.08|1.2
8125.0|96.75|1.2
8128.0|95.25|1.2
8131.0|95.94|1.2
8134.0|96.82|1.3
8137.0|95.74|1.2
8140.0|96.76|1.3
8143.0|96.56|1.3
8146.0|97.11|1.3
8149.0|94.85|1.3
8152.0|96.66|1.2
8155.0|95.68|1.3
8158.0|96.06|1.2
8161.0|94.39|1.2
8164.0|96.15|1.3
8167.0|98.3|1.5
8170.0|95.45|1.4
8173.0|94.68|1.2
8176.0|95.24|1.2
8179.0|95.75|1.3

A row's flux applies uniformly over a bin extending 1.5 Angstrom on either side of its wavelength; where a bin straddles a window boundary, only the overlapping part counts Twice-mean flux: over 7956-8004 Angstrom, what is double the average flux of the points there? 196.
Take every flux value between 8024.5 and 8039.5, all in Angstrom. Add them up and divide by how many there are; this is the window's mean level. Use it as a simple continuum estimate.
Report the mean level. 96.9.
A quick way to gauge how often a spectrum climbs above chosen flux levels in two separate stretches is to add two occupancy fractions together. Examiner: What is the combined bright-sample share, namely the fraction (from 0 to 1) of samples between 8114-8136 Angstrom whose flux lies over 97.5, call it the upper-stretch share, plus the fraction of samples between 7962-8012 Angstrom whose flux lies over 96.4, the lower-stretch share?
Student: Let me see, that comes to 0.91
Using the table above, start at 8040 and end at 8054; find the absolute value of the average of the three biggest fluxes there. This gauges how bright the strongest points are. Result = 95.7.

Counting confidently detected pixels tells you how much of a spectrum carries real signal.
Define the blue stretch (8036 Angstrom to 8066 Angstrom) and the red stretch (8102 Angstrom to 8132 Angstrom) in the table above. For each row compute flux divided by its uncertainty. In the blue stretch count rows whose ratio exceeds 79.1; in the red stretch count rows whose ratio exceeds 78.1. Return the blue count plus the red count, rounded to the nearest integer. 13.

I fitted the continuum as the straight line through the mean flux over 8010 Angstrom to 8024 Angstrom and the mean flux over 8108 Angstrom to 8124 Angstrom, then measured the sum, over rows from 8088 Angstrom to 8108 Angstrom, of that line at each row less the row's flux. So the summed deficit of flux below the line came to 15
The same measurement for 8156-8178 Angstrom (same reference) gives -2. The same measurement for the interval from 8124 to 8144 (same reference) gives -2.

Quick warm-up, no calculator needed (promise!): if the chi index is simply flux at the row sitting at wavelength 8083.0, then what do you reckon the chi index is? 95.95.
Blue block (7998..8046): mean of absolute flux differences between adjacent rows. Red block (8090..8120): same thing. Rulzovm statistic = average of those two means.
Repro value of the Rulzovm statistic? 1.29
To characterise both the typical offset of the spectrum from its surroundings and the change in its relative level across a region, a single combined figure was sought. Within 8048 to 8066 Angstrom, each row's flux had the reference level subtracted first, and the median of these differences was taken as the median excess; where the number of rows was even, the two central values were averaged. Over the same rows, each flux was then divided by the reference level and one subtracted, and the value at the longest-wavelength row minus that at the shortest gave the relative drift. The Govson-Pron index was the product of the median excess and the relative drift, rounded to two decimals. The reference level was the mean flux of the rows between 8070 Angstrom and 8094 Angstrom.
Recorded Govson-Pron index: 0.10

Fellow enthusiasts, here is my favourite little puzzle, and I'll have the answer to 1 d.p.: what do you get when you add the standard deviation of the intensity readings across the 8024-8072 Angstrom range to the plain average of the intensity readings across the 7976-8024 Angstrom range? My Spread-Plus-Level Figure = 100.0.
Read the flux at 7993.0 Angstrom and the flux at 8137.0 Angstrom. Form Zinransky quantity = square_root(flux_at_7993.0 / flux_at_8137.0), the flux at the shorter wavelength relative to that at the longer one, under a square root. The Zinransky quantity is 1.02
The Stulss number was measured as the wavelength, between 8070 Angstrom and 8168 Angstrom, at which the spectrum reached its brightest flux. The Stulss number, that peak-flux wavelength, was 8167.0 Angstrom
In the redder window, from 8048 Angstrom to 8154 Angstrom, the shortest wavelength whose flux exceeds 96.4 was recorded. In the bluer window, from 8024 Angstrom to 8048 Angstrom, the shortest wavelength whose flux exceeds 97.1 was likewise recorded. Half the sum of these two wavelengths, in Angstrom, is 8039.5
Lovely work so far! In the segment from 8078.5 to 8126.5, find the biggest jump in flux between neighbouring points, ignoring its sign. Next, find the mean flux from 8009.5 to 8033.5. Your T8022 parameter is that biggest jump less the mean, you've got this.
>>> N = -93.3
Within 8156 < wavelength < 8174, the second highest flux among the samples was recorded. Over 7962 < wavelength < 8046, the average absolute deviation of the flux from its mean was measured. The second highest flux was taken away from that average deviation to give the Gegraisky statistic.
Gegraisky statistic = -94.9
